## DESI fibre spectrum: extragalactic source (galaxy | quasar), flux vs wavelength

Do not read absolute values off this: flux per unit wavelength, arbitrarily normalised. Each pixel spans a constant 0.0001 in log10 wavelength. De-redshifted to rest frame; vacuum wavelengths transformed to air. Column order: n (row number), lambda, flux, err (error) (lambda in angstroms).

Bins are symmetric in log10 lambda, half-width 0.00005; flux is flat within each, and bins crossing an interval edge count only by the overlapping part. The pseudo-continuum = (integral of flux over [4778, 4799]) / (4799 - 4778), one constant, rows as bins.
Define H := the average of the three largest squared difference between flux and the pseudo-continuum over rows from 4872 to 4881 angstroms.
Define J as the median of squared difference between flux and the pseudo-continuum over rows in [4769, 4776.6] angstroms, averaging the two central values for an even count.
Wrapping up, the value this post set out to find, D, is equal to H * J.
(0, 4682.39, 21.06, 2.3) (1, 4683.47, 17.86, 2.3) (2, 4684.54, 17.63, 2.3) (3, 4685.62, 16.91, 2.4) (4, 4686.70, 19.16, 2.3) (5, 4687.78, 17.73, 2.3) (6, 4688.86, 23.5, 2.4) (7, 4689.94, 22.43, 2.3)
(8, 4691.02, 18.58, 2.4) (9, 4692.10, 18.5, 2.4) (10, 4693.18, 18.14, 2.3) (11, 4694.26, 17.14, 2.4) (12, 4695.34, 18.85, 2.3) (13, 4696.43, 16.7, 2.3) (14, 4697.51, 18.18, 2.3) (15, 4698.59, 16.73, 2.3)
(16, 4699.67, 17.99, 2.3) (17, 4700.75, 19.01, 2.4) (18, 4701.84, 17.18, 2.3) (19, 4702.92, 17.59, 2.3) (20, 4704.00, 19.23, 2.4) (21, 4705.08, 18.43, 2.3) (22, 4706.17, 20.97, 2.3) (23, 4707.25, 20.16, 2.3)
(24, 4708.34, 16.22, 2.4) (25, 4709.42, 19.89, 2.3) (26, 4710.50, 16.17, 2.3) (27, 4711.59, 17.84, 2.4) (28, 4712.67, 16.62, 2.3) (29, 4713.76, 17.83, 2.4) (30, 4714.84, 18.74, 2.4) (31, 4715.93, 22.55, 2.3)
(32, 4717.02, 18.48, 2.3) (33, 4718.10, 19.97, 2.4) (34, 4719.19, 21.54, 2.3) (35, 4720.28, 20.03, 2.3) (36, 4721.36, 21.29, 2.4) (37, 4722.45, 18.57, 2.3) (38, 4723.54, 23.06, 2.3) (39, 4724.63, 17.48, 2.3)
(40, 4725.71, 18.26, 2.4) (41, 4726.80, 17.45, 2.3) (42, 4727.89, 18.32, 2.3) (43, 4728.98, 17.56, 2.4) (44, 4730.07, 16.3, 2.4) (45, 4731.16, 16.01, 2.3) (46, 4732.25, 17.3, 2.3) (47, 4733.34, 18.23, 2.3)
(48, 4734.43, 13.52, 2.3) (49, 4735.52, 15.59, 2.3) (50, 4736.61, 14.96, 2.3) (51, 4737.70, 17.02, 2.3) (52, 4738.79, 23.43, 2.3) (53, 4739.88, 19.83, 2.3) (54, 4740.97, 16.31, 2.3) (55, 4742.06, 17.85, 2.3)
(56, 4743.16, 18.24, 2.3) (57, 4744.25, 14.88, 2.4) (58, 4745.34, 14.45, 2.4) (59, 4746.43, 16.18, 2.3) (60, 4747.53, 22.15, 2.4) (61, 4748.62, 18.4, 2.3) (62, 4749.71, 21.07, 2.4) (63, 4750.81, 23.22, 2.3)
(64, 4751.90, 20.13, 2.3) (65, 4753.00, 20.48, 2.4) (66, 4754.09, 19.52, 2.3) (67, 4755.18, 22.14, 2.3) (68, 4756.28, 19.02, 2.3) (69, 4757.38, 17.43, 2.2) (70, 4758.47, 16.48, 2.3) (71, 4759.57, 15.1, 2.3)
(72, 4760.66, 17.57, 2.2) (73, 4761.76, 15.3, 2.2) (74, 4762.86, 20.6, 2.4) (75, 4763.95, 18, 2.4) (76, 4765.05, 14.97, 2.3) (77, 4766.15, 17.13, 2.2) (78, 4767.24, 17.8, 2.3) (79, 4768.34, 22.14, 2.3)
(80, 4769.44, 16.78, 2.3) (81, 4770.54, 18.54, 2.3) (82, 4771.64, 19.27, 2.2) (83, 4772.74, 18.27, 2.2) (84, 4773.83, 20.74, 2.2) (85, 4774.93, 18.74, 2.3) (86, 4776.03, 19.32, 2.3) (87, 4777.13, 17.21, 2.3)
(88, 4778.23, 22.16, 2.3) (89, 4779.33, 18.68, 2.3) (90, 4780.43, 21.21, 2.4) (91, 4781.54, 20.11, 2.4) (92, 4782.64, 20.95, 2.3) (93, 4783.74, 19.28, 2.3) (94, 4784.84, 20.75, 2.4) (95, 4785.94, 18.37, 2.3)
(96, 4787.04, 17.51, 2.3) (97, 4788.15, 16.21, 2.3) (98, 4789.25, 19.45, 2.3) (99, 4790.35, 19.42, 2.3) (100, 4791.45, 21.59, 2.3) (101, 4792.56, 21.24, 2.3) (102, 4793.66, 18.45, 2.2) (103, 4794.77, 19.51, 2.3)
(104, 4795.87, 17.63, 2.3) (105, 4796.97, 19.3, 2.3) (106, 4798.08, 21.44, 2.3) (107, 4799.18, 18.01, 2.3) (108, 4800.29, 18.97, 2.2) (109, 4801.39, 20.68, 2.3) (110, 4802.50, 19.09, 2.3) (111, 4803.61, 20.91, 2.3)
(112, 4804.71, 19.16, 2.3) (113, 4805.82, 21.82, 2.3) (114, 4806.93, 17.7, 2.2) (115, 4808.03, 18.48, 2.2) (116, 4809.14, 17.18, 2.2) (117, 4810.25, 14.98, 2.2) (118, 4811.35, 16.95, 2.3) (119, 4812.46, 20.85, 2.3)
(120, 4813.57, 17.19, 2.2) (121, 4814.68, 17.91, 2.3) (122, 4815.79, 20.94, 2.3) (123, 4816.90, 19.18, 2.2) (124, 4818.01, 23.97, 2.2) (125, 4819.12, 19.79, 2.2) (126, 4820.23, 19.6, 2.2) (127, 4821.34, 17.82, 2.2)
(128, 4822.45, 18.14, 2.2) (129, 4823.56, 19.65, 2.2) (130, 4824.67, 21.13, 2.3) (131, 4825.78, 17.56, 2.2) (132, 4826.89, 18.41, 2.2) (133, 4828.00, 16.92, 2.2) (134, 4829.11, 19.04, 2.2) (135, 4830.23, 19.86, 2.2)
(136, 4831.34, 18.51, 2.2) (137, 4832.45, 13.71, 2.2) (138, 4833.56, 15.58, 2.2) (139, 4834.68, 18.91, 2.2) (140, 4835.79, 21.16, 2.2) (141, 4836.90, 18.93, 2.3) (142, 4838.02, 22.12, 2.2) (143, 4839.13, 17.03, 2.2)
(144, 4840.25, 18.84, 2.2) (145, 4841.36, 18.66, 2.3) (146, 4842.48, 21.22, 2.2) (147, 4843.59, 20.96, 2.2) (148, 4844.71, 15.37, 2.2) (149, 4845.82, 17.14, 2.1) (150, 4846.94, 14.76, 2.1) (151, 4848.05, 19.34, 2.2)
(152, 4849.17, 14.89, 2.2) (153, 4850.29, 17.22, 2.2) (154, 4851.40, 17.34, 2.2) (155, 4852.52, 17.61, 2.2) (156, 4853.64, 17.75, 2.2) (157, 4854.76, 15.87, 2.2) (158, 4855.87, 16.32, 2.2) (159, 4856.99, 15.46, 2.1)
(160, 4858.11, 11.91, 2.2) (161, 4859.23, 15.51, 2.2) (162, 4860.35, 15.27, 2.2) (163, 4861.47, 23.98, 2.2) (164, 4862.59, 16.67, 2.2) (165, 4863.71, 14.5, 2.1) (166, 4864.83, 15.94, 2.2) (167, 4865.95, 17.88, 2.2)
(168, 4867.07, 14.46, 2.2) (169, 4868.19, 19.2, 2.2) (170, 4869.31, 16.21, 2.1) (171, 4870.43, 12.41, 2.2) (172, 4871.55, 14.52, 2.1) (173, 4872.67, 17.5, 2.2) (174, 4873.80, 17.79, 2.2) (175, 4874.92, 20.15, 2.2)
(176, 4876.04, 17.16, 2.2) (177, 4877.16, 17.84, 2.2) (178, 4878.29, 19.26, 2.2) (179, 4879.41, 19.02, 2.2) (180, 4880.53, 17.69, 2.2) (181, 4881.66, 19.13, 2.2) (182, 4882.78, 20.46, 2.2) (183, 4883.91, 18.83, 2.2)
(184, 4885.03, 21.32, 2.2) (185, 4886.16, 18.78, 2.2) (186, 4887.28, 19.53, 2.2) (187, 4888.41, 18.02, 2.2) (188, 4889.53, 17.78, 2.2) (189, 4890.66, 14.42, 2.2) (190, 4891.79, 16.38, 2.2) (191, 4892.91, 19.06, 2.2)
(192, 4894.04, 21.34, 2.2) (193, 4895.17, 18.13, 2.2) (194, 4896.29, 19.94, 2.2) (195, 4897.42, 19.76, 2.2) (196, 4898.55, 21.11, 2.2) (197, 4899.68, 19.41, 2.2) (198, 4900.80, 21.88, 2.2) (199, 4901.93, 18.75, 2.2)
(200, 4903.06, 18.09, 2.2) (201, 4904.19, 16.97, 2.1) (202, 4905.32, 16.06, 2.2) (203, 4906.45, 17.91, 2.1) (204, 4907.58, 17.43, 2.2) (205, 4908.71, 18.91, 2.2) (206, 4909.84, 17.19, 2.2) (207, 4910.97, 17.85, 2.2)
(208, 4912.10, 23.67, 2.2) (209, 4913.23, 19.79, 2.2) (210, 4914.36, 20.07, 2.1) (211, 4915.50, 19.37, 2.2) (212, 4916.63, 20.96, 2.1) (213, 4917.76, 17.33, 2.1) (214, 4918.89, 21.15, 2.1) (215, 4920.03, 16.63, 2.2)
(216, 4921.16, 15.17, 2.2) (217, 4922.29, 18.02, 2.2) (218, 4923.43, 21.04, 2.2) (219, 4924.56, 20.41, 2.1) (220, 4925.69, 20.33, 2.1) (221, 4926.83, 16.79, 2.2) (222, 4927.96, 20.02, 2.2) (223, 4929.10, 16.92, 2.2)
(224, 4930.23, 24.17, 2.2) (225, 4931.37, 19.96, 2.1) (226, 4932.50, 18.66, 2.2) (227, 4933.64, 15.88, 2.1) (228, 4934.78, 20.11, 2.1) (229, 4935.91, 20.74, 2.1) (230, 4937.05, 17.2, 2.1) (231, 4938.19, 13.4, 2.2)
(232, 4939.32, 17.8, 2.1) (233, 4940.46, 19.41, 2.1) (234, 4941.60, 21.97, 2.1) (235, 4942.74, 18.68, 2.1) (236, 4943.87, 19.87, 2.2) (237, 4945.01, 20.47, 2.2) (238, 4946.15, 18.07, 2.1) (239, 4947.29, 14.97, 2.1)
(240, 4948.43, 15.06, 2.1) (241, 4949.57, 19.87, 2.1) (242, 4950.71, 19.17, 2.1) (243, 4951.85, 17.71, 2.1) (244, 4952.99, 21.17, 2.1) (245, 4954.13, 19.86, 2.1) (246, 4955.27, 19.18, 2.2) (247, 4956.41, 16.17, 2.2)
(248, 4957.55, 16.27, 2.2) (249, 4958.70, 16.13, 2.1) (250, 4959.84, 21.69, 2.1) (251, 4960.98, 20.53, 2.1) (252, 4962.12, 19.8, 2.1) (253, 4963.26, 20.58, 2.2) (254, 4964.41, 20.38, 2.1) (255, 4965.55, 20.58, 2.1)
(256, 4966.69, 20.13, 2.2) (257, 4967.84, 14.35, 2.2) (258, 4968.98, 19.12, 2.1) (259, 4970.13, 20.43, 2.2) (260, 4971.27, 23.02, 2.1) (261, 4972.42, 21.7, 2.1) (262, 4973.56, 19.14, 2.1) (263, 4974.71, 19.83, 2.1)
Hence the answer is 5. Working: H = 5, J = 1.1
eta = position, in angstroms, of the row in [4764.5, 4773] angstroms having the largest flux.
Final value 4768.34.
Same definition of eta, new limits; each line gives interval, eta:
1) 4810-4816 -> 4815.79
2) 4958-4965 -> 4959.84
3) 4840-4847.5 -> 4842.48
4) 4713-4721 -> 4715.93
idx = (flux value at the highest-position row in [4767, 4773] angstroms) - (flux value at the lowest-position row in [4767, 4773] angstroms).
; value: 0.5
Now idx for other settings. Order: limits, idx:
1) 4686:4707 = 1.8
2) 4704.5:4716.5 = 4.1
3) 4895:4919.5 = 3.0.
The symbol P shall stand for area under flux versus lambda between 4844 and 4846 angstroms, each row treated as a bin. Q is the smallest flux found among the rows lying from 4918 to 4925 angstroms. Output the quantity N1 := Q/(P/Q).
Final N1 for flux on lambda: 7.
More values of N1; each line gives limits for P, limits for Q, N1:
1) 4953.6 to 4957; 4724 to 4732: 4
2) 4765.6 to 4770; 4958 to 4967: 3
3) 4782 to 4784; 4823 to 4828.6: 7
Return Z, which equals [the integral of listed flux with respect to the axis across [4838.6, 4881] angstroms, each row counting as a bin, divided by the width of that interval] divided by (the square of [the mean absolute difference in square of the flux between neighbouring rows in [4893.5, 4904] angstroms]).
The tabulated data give 0.0033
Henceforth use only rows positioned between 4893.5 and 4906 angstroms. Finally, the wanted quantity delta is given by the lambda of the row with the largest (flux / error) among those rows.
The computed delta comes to 4900.80 angstroms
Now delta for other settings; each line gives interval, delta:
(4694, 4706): 4695.34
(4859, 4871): 4861.47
